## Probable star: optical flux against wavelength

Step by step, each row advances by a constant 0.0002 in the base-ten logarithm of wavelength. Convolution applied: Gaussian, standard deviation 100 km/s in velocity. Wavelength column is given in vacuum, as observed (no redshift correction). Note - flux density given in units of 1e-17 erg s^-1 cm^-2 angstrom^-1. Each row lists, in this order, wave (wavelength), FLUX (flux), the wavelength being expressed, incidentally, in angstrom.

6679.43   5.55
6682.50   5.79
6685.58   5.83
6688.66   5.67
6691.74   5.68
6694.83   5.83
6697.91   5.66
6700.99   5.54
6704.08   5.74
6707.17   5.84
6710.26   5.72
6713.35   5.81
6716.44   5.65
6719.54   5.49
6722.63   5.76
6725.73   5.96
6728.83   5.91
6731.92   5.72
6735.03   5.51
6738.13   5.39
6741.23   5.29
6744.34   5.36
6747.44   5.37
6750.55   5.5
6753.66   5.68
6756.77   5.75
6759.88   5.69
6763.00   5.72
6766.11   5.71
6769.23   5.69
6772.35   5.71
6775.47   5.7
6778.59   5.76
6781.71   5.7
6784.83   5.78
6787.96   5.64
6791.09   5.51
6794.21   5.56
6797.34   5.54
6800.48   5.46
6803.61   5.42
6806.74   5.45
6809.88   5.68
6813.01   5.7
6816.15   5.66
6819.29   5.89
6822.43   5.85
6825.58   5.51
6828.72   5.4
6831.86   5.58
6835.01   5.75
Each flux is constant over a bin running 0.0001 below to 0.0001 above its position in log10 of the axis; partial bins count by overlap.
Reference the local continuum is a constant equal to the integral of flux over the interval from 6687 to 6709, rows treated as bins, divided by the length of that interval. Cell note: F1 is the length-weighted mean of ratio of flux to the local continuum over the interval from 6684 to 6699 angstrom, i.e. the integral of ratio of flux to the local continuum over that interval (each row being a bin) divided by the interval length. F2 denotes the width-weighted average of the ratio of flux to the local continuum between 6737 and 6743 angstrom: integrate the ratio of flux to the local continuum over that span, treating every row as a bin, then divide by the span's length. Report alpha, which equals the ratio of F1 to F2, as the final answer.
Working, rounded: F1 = 1.00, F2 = 0.935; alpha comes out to 1.07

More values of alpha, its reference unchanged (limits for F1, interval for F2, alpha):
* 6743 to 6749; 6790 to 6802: 0.97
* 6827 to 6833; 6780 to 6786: 0.96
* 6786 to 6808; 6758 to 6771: 0.97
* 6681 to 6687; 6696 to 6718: 1.02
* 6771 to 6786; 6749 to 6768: 1.01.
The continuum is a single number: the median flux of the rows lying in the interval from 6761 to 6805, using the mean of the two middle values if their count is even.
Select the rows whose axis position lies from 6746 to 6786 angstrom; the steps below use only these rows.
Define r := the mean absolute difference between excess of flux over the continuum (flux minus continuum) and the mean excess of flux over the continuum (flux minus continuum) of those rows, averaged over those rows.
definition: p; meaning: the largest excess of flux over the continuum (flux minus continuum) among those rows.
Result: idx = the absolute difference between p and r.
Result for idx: 0.012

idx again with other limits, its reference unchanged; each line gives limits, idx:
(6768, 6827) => 0.084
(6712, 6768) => 0.101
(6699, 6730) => 0.151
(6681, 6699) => 0.062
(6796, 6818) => 0.099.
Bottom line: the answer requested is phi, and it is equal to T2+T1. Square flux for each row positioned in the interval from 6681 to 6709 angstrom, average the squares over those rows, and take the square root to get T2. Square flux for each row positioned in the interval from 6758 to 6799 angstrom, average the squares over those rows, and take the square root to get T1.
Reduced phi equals 11.4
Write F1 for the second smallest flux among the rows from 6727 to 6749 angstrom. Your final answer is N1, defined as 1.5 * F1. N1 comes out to 8.04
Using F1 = 5.36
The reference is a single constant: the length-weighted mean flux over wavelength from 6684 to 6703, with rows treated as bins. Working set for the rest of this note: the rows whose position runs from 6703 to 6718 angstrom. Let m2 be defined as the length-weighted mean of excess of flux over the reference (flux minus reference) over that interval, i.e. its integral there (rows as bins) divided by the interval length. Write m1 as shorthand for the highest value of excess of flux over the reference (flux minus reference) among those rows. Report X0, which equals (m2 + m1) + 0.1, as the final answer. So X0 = 0.29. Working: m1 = 0.14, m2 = 0.05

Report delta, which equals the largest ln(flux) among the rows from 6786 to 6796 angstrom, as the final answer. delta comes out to 1.73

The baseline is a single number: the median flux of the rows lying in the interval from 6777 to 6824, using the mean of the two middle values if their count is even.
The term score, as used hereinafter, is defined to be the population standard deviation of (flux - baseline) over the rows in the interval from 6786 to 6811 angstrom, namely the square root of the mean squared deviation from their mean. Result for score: 0.086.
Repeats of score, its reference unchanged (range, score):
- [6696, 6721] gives 0.114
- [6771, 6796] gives 0.088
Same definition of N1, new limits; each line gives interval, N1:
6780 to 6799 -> 8.31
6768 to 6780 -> 8.55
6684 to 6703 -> 8.49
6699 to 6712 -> 8.58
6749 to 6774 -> 8.52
